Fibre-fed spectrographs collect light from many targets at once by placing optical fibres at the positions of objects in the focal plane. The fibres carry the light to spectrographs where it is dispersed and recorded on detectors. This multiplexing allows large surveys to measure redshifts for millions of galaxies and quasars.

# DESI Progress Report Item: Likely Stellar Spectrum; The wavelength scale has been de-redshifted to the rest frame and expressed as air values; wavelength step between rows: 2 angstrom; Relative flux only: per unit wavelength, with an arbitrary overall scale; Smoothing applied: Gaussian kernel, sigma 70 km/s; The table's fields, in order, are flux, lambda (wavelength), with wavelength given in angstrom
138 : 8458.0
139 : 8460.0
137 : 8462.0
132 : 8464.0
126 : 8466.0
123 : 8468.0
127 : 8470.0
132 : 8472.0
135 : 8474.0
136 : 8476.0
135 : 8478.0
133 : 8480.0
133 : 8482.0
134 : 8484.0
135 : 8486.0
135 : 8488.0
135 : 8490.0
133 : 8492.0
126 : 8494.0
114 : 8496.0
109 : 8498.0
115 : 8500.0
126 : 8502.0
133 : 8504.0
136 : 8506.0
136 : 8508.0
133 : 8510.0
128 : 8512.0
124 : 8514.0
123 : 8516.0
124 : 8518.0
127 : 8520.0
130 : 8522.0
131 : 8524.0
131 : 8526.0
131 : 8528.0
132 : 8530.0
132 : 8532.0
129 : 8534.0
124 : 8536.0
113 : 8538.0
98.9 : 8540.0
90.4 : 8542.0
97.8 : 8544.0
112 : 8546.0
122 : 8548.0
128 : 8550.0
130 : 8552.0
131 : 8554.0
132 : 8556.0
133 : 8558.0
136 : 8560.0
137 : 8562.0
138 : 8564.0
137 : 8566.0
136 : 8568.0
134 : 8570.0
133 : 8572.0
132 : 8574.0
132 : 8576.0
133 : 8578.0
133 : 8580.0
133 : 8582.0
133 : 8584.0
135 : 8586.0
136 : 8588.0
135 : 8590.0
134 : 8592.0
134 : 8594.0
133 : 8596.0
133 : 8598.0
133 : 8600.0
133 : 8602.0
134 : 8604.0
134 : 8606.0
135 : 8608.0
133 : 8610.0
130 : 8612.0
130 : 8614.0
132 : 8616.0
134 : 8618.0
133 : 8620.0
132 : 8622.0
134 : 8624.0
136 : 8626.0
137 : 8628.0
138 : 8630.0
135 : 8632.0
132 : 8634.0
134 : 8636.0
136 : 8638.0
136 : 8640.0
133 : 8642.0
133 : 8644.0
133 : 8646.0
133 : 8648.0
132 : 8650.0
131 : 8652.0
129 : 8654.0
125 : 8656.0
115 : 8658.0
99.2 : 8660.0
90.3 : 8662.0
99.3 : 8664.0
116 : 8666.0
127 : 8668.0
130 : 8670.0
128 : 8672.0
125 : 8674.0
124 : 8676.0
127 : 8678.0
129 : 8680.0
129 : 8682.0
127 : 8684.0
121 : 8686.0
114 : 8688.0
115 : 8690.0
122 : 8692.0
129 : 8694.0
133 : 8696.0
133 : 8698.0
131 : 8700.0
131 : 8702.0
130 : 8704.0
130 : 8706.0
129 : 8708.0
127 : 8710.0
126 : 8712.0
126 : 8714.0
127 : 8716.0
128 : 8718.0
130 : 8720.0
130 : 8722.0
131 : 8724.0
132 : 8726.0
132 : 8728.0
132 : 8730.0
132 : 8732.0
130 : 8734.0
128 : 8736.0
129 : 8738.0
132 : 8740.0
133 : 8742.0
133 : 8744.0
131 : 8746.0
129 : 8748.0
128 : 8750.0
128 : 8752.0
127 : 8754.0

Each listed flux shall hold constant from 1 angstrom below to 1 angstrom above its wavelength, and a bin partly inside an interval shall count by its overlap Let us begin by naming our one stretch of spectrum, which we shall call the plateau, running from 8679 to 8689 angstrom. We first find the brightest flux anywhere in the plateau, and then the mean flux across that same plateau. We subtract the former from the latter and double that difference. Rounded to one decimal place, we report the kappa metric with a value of -10.0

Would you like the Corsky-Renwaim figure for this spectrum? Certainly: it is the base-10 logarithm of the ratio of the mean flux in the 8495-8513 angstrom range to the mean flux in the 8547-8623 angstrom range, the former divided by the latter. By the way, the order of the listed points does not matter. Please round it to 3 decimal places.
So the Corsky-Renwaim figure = -0.025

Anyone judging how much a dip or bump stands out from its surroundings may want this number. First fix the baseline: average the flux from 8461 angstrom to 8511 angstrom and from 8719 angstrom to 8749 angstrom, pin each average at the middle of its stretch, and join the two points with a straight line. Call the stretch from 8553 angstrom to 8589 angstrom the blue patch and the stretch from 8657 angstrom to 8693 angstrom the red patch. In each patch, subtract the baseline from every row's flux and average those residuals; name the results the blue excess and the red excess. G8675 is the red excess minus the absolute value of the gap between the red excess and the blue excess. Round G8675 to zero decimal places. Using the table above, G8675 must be -28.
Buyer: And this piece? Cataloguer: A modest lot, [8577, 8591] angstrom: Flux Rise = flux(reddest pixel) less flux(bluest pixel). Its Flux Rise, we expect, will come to 2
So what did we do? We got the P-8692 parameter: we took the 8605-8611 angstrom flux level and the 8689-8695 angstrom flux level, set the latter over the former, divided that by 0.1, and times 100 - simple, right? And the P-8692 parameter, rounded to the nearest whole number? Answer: 910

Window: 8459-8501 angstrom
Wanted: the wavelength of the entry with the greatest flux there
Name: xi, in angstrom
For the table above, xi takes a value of 8460.0 angstrom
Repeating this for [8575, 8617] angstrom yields 8588.0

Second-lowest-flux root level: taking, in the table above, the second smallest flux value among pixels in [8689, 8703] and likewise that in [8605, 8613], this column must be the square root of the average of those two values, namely 11.3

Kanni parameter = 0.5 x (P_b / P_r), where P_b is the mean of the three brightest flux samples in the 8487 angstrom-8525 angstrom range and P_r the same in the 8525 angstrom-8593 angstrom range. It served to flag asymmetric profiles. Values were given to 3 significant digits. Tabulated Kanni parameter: 0.494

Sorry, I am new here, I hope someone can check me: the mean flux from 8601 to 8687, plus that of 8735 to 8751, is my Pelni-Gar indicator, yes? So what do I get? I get 258.6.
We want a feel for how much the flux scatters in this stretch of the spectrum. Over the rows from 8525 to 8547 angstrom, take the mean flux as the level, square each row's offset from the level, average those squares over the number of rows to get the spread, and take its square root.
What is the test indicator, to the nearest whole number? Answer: 15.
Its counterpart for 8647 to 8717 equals 10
